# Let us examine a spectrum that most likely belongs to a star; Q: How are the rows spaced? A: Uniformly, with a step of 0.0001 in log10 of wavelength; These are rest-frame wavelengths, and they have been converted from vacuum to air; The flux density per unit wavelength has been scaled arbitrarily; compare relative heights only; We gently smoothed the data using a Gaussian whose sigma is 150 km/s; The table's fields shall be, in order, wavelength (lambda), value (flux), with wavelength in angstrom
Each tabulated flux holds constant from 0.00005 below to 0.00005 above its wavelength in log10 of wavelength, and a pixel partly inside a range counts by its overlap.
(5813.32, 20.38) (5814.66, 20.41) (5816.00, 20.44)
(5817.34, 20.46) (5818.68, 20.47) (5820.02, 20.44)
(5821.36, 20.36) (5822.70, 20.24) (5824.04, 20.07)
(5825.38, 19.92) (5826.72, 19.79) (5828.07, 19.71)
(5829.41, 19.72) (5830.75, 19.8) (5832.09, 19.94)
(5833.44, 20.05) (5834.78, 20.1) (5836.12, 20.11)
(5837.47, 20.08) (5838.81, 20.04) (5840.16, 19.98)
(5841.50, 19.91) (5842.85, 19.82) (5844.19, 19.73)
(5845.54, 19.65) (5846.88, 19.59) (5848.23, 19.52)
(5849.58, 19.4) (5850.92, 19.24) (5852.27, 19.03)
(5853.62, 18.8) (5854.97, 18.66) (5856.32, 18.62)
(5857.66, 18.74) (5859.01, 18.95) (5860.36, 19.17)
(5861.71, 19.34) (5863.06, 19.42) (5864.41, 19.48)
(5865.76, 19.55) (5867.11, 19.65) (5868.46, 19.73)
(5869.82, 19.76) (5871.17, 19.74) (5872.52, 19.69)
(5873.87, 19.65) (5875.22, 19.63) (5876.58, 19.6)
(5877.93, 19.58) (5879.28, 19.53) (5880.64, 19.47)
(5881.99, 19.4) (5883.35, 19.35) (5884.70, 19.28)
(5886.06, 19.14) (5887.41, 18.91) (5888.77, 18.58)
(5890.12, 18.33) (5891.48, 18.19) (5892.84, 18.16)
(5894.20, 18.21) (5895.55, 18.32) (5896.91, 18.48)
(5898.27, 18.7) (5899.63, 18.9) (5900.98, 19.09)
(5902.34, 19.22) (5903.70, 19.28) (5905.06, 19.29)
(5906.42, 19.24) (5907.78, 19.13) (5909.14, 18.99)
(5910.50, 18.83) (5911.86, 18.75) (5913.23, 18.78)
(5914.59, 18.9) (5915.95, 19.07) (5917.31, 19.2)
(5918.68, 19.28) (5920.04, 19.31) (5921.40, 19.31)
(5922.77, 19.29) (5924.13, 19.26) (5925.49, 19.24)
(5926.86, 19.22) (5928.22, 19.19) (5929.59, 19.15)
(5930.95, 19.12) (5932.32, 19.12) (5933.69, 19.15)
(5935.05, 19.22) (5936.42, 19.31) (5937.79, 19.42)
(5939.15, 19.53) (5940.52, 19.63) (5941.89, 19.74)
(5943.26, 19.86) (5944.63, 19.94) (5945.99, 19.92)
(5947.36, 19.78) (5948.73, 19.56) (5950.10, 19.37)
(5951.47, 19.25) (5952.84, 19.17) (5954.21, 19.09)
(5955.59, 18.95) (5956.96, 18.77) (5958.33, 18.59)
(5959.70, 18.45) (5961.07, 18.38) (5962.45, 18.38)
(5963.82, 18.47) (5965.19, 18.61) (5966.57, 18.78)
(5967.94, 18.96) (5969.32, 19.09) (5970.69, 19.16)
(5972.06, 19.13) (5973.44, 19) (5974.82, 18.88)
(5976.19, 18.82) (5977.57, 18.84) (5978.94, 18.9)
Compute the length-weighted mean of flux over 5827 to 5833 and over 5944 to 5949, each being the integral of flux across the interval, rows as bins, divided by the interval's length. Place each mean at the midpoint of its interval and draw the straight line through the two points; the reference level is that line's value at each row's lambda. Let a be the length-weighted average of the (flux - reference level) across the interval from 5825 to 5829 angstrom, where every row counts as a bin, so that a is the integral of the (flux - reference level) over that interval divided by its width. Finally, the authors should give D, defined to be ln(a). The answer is -4.0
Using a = 0.02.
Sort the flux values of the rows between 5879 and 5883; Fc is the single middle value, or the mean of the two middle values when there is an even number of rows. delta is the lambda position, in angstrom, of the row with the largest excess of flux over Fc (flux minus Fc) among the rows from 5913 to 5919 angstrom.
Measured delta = 5918.68 angstrom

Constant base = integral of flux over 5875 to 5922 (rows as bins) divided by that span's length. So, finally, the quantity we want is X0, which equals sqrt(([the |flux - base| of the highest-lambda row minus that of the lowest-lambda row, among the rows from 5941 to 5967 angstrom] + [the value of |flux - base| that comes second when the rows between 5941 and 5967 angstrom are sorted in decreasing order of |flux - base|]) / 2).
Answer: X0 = 0.4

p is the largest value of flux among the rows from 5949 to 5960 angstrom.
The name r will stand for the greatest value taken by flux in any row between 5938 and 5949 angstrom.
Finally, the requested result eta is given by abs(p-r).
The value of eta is 0.6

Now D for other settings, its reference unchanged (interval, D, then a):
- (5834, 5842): -1.4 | 0.26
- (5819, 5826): -0.8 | 0.45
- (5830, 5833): -2.3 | 0.10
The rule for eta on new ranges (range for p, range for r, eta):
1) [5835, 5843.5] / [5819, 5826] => 0.3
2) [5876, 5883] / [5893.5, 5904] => 0.3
